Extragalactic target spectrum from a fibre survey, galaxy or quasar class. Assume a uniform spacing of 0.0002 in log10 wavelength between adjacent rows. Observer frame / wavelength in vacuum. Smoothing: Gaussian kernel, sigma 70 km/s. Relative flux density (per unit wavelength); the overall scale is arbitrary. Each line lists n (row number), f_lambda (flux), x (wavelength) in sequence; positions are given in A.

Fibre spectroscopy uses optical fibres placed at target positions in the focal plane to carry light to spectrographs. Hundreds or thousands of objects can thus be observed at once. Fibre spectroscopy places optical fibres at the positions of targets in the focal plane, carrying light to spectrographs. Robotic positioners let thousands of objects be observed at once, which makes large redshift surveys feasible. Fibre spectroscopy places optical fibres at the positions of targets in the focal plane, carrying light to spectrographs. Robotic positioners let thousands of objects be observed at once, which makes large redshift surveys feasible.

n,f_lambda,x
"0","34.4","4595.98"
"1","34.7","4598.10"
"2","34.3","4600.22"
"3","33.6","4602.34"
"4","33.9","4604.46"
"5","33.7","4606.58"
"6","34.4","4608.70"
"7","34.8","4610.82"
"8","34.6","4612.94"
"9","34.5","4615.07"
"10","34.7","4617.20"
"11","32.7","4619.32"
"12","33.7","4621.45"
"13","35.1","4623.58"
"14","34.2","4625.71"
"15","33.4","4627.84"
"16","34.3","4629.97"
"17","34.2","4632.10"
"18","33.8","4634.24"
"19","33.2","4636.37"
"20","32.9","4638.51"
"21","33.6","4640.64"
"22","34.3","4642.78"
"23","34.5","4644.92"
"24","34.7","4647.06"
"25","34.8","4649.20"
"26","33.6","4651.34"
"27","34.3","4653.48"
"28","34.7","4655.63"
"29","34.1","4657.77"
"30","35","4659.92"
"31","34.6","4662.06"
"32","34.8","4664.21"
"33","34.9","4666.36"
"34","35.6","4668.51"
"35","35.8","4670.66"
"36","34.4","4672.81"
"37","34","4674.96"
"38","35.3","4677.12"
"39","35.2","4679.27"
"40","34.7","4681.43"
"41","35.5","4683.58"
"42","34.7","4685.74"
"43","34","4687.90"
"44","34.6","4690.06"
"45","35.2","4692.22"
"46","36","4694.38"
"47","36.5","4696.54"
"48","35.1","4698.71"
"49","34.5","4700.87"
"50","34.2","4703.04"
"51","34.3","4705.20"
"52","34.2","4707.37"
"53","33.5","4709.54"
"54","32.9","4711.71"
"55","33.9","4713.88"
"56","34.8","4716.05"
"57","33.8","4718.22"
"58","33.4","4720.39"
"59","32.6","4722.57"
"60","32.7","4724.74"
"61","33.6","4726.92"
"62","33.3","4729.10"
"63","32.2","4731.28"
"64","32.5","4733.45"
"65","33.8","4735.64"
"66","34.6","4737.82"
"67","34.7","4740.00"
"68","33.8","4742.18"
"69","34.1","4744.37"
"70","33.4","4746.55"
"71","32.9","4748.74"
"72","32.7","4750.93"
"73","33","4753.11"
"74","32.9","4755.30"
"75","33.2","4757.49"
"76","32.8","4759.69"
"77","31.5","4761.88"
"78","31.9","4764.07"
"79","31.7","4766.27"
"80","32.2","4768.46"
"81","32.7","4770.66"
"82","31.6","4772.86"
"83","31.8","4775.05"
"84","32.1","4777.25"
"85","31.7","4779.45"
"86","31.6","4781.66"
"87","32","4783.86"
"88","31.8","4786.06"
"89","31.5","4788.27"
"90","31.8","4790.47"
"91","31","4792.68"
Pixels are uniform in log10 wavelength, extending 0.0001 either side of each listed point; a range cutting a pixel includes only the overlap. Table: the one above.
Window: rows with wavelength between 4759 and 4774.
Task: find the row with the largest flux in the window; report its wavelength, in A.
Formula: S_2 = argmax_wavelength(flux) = 4759.69 A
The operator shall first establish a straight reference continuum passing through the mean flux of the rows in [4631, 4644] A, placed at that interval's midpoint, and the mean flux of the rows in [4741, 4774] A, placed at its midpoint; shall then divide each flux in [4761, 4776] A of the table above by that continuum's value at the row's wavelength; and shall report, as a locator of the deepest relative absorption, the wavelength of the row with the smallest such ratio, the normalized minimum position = 4761.88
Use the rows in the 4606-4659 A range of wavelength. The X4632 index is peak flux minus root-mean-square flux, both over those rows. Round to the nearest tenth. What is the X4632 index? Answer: 1.0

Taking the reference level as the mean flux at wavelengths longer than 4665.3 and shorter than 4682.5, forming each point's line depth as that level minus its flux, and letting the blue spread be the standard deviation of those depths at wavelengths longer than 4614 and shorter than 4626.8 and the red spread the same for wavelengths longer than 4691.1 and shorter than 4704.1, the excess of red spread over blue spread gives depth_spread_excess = 0.02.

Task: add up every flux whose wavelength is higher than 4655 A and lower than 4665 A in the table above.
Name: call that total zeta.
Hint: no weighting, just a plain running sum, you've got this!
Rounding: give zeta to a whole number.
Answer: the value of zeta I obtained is 173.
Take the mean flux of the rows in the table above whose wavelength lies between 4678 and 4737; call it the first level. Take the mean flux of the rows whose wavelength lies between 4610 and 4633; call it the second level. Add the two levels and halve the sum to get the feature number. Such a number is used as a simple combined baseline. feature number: 34.2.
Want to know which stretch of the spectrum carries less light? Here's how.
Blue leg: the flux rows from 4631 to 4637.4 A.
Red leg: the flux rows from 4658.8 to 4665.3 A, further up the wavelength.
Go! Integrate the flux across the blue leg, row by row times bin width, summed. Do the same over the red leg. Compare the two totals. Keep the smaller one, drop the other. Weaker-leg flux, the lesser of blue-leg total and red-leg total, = 216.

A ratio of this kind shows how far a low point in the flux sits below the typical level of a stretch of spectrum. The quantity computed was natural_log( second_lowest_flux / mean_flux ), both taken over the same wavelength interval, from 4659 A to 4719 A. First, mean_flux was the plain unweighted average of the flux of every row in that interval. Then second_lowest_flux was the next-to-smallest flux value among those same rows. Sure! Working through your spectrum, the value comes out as -0.036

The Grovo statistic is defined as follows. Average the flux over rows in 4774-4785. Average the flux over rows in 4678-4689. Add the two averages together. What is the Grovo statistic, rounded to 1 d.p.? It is 66.7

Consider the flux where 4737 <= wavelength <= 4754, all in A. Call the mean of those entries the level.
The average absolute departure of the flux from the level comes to 0.65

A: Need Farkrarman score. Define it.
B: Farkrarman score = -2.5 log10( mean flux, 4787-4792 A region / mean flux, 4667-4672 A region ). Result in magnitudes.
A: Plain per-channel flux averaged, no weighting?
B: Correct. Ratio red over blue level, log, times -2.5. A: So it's 0.13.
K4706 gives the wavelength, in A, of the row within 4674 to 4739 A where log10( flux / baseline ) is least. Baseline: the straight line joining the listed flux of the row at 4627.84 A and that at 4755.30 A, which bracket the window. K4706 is 4731.28 A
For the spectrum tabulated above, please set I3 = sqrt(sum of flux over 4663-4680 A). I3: 16.7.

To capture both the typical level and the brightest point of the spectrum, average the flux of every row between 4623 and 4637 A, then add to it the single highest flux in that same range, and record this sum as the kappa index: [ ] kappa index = 69.1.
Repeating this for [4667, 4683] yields 70.8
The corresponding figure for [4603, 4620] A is 69.0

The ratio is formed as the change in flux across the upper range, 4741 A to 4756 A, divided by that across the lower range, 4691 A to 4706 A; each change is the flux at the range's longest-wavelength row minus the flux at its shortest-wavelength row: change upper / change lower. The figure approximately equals 1.00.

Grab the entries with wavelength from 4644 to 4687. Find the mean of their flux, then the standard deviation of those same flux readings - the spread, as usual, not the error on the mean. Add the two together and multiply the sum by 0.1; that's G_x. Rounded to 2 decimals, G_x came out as 3.53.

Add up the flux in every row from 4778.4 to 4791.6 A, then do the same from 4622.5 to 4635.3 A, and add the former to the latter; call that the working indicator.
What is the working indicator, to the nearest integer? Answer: 395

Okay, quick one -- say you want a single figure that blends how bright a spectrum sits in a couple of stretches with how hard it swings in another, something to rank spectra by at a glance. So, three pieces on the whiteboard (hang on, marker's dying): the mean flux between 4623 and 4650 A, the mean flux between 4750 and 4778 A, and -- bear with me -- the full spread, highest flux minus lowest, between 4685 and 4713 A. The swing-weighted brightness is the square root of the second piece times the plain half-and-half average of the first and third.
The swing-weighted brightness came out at 24.7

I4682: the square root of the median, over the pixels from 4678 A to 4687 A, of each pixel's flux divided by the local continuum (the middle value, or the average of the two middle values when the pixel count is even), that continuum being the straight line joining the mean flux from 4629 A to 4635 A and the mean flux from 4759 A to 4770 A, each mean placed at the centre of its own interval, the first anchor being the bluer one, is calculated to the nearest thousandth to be 1.024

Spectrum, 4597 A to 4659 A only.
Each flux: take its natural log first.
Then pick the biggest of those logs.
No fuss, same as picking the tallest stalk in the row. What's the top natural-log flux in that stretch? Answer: 3.558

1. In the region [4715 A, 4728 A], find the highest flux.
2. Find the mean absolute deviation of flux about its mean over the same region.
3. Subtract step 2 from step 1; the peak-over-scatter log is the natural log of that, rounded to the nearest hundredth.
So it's 3.53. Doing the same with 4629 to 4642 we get 3.52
